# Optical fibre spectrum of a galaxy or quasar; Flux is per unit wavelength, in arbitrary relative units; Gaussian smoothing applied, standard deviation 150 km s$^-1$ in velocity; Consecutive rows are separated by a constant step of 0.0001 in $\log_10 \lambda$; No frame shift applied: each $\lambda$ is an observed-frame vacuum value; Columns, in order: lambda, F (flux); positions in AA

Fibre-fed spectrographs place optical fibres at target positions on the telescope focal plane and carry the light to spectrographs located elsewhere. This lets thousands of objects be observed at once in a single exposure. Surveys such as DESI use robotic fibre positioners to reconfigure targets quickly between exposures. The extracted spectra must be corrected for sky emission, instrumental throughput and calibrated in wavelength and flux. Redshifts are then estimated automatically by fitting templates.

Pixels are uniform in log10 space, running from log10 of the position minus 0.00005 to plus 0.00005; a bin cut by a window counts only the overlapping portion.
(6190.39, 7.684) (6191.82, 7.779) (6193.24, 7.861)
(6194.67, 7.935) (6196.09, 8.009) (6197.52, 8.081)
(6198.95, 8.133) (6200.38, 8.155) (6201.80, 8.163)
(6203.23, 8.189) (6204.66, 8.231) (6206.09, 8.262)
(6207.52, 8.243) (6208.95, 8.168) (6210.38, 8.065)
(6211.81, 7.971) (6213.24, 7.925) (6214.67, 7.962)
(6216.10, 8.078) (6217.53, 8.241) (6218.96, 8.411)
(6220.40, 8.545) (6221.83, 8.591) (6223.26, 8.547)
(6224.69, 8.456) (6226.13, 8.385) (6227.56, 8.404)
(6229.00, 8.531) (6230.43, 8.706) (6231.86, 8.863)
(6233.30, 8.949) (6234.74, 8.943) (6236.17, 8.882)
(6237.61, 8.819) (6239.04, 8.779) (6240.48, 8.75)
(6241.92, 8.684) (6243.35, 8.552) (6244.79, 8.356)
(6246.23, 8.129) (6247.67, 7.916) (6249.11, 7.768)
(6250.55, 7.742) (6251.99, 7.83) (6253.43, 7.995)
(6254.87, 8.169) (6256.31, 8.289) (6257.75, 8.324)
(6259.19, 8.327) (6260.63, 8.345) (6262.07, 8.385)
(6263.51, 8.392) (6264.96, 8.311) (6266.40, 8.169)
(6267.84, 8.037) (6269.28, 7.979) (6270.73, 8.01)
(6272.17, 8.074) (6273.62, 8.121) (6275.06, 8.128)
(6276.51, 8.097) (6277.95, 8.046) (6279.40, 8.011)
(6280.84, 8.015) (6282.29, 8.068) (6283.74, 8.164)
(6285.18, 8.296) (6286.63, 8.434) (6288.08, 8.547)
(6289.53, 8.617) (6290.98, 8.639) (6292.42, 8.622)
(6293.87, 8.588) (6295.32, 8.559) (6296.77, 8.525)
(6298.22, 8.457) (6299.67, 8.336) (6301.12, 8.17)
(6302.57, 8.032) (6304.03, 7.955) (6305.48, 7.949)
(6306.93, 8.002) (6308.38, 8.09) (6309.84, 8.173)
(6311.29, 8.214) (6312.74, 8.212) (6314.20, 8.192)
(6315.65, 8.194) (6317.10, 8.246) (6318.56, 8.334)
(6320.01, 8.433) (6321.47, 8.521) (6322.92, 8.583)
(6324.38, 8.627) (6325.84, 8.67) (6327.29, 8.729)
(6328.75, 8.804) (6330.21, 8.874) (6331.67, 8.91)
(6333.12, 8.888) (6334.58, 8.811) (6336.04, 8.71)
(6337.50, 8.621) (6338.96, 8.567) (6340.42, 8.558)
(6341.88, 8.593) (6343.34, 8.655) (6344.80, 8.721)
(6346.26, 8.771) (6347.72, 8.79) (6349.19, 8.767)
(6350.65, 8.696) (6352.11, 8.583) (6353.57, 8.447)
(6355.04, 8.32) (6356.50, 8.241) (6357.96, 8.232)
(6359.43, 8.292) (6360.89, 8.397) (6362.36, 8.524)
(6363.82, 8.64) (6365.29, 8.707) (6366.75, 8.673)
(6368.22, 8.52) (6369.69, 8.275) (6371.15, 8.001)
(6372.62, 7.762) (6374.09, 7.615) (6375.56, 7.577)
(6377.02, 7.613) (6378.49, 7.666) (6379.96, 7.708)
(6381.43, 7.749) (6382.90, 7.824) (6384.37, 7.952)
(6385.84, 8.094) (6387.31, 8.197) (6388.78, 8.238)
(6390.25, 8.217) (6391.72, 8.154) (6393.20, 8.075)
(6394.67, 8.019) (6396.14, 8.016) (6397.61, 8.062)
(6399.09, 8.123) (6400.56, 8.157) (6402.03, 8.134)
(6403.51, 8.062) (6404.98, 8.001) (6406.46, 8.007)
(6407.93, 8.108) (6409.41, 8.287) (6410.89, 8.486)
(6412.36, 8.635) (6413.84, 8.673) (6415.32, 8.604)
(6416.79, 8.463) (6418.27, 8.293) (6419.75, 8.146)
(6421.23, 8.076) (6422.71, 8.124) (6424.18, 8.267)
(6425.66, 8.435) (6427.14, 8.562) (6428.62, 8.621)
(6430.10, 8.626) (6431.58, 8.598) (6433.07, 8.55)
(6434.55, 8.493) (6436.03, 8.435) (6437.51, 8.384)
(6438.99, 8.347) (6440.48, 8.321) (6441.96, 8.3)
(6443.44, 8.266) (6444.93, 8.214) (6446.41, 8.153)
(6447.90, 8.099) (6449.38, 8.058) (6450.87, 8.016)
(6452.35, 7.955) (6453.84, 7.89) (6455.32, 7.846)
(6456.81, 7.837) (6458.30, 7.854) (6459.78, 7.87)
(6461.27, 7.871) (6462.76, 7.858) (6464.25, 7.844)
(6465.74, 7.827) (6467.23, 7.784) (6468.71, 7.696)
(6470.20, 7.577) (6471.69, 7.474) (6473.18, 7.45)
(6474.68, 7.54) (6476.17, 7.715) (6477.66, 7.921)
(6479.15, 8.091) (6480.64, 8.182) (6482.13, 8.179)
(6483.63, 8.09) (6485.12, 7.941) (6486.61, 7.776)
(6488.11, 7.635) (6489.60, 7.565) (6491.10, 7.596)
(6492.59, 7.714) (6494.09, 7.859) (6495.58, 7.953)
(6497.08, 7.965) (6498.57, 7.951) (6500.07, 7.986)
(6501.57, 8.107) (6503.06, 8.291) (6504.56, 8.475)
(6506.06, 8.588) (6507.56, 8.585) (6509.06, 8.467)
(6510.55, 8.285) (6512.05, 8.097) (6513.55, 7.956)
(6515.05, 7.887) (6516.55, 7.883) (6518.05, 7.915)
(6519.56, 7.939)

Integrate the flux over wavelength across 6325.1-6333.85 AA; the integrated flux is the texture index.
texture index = 77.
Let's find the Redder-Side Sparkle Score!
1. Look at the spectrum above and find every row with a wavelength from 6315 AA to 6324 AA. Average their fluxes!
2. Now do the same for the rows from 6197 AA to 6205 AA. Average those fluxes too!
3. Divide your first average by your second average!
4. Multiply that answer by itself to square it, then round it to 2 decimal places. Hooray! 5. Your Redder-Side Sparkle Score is 1.06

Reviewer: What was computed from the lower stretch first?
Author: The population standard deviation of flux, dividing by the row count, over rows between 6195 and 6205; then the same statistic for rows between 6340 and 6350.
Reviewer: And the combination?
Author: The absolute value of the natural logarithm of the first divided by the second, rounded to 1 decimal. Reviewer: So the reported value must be 0.2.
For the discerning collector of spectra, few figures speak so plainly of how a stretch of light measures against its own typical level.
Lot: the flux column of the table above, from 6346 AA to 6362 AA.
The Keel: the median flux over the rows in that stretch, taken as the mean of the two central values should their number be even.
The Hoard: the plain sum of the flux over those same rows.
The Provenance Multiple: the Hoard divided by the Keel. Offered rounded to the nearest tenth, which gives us 11.1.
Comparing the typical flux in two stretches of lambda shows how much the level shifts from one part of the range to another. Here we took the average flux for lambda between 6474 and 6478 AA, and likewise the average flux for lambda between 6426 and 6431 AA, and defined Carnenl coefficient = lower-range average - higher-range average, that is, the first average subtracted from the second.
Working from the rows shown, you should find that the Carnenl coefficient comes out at 0.9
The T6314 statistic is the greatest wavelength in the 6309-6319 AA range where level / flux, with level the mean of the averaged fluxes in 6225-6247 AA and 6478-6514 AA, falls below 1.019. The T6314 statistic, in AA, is 6318.56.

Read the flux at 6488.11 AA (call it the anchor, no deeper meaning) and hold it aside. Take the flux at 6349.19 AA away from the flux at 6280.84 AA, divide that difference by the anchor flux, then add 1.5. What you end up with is 1.40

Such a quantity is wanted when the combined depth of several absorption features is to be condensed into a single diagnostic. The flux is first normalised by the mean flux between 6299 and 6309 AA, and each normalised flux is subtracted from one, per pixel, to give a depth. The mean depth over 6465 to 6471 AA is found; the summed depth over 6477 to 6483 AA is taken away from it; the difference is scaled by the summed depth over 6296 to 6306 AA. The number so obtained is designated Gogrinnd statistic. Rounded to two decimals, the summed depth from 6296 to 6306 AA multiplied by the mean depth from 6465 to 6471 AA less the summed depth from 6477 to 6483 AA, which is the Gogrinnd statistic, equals -0.01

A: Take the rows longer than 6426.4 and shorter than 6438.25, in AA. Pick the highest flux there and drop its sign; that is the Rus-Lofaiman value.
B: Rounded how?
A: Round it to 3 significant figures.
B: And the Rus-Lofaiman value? 8.63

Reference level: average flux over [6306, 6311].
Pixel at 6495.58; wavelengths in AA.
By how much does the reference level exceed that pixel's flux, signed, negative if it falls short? 0.1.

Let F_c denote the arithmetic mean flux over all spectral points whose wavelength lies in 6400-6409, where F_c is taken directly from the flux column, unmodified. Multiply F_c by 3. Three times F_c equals 24.2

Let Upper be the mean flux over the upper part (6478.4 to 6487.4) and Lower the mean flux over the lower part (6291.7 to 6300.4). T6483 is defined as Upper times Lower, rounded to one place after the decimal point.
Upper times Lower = 68.5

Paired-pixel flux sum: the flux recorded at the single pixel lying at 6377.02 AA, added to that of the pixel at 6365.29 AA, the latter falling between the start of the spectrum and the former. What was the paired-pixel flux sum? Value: 16.3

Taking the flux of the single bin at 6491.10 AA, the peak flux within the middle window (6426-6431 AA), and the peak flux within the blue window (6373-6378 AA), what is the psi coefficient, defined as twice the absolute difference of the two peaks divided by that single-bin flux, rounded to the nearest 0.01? 0.27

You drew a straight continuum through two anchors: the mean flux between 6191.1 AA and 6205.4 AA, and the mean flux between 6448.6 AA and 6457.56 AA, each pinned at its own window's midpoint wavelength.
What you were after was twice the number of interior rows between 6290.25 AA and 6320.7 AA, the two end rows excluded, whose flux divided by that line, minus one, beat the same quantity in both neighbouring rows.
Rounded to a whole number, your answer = 2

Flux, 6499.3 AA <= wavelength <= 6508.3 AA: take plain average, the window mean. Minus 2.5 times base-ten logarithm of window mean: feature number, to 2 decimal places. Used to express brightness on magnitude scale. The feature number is -2.30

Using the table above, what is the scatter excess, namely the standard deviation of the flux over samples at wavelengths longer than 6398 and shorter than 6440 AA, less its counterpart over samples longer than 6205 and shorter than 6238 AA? -0.10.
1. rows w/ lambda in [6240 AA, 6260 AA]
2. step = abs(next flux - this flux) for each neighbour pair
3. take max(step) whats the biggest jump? 0.23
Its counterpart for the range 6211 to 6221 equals 0.17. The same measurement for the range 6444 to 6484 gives 0.21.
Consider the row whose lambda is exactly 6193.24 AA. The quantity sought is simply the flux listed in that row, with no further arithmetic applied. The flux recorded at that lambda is 7.861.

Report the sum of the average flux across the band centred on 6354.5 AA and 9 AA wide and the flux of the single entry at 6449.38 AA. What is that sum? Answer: 16.5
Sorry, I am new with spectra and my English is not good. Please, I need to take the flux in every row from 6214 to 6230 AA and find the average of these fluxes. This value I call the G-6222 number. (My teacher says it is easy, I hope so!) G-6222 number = 8.38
